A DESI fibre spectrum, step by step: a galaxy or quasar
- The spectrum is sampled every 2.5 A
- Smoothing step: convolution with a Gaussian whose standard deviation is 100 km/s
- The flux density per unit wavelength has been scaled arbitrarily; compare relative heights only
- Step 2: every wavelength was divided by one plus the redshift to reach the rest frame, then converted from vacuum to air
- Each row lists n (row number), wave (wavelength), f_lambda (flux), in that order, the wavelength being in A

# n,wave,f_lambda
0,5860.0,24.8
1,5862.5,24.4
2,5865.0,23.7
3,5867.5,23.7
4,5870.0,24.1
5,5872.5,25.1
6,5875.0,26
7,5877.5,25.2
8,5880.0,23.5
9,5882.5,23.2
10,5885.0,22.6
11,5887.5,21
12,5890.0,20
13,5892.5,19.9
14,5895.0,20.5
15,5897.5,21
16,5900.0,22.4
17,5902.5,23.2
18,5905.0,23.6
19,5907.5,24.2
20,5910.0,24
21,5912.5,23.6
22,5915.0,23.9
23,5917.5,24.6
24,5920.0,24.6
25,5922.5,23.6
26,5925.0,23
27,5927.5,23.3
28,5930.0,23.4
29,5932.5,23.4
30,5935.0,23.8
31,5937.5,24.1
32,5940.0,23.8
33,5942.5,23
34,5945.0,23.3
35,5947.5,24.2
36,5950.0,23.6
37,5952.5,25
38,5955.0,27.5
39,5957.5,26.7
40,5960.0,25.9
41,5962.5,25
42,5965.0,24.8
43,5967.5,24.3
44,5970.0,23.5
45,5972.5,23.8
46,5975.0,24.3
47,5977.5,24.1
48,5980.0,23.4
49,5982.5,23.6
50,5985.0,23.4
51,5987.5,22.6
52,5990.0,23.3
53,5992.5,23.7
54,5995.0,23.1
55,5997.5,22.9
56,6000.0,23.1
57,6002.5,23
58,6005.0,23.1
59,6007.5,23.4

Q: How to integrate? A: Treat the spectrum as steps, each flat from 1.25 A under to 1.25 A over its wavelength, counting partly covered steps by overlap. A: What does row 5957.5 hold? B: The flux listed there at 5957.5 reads 26.7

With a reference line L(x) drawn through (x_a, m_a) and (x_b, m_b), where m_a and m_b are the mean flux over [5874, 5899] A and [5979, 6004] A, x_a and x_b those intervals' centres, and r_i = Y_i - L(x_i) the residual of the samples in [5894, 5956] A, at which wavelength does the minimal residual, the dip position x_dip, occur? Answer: 5895.0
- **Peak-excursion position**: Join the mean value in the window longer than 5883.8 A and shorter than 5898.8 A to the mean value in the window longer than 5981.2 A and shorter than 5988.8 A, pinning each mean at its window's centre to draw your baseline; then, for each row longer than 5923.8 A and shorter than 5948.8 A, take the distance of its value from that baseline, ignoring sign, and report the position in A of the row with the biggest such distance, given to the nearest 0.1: 5937.5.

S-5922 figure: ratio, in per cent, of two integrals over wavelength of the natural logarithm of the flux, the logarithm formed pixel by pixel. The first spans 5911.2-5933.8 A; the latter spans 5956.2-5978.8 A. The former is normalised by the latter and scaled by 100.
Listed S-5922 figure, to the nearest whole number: 99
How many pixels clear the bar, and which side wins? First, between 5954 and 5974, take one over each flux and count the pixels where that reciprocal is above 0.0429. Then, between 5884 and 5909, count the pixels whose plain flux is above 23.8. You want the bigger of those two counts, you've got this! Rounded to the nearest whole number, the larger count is 1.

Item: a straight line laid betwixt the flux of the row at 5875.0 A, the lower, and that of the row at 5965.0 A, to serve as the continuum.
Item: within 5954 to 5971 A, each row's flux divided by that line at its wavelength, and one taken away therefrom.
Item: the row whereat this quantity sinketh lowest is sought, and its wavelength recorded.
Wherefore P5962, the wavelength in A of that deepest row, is 5970.0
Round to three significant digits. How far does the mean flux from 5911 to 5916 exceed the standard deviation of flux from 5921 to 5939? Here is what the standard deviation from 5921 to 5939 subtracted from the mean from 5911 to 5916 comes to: 23.4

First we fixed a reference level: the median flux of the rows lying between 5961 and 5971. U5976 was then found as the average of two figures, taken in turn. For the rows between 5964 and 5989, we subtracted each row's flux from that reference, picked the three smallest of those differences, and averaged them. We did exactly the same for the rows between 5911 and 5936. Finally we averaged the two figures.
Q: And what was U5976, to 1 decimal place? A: 0.1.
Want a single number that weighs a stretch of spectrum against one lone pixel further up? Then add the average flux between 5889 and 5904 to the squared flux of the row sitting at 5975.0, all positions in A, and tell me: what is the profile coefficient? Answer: 612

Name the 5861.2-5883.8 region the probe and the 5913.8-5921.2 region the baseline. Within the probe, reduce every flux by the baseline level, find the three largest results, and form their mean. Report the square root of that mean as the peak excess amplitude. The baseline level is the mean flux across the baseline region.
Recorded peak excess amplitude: 1.03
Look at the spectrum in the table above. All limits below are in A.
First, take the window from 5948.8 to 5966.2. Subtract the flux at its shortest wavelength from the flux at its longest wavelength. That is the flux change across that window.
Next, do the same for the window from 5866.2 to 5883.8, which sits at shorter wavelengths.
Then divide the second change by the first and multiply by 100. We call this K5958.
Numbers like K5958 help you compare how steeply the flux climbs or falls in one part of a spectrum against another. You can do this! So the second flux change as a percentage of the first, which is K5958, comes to -42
